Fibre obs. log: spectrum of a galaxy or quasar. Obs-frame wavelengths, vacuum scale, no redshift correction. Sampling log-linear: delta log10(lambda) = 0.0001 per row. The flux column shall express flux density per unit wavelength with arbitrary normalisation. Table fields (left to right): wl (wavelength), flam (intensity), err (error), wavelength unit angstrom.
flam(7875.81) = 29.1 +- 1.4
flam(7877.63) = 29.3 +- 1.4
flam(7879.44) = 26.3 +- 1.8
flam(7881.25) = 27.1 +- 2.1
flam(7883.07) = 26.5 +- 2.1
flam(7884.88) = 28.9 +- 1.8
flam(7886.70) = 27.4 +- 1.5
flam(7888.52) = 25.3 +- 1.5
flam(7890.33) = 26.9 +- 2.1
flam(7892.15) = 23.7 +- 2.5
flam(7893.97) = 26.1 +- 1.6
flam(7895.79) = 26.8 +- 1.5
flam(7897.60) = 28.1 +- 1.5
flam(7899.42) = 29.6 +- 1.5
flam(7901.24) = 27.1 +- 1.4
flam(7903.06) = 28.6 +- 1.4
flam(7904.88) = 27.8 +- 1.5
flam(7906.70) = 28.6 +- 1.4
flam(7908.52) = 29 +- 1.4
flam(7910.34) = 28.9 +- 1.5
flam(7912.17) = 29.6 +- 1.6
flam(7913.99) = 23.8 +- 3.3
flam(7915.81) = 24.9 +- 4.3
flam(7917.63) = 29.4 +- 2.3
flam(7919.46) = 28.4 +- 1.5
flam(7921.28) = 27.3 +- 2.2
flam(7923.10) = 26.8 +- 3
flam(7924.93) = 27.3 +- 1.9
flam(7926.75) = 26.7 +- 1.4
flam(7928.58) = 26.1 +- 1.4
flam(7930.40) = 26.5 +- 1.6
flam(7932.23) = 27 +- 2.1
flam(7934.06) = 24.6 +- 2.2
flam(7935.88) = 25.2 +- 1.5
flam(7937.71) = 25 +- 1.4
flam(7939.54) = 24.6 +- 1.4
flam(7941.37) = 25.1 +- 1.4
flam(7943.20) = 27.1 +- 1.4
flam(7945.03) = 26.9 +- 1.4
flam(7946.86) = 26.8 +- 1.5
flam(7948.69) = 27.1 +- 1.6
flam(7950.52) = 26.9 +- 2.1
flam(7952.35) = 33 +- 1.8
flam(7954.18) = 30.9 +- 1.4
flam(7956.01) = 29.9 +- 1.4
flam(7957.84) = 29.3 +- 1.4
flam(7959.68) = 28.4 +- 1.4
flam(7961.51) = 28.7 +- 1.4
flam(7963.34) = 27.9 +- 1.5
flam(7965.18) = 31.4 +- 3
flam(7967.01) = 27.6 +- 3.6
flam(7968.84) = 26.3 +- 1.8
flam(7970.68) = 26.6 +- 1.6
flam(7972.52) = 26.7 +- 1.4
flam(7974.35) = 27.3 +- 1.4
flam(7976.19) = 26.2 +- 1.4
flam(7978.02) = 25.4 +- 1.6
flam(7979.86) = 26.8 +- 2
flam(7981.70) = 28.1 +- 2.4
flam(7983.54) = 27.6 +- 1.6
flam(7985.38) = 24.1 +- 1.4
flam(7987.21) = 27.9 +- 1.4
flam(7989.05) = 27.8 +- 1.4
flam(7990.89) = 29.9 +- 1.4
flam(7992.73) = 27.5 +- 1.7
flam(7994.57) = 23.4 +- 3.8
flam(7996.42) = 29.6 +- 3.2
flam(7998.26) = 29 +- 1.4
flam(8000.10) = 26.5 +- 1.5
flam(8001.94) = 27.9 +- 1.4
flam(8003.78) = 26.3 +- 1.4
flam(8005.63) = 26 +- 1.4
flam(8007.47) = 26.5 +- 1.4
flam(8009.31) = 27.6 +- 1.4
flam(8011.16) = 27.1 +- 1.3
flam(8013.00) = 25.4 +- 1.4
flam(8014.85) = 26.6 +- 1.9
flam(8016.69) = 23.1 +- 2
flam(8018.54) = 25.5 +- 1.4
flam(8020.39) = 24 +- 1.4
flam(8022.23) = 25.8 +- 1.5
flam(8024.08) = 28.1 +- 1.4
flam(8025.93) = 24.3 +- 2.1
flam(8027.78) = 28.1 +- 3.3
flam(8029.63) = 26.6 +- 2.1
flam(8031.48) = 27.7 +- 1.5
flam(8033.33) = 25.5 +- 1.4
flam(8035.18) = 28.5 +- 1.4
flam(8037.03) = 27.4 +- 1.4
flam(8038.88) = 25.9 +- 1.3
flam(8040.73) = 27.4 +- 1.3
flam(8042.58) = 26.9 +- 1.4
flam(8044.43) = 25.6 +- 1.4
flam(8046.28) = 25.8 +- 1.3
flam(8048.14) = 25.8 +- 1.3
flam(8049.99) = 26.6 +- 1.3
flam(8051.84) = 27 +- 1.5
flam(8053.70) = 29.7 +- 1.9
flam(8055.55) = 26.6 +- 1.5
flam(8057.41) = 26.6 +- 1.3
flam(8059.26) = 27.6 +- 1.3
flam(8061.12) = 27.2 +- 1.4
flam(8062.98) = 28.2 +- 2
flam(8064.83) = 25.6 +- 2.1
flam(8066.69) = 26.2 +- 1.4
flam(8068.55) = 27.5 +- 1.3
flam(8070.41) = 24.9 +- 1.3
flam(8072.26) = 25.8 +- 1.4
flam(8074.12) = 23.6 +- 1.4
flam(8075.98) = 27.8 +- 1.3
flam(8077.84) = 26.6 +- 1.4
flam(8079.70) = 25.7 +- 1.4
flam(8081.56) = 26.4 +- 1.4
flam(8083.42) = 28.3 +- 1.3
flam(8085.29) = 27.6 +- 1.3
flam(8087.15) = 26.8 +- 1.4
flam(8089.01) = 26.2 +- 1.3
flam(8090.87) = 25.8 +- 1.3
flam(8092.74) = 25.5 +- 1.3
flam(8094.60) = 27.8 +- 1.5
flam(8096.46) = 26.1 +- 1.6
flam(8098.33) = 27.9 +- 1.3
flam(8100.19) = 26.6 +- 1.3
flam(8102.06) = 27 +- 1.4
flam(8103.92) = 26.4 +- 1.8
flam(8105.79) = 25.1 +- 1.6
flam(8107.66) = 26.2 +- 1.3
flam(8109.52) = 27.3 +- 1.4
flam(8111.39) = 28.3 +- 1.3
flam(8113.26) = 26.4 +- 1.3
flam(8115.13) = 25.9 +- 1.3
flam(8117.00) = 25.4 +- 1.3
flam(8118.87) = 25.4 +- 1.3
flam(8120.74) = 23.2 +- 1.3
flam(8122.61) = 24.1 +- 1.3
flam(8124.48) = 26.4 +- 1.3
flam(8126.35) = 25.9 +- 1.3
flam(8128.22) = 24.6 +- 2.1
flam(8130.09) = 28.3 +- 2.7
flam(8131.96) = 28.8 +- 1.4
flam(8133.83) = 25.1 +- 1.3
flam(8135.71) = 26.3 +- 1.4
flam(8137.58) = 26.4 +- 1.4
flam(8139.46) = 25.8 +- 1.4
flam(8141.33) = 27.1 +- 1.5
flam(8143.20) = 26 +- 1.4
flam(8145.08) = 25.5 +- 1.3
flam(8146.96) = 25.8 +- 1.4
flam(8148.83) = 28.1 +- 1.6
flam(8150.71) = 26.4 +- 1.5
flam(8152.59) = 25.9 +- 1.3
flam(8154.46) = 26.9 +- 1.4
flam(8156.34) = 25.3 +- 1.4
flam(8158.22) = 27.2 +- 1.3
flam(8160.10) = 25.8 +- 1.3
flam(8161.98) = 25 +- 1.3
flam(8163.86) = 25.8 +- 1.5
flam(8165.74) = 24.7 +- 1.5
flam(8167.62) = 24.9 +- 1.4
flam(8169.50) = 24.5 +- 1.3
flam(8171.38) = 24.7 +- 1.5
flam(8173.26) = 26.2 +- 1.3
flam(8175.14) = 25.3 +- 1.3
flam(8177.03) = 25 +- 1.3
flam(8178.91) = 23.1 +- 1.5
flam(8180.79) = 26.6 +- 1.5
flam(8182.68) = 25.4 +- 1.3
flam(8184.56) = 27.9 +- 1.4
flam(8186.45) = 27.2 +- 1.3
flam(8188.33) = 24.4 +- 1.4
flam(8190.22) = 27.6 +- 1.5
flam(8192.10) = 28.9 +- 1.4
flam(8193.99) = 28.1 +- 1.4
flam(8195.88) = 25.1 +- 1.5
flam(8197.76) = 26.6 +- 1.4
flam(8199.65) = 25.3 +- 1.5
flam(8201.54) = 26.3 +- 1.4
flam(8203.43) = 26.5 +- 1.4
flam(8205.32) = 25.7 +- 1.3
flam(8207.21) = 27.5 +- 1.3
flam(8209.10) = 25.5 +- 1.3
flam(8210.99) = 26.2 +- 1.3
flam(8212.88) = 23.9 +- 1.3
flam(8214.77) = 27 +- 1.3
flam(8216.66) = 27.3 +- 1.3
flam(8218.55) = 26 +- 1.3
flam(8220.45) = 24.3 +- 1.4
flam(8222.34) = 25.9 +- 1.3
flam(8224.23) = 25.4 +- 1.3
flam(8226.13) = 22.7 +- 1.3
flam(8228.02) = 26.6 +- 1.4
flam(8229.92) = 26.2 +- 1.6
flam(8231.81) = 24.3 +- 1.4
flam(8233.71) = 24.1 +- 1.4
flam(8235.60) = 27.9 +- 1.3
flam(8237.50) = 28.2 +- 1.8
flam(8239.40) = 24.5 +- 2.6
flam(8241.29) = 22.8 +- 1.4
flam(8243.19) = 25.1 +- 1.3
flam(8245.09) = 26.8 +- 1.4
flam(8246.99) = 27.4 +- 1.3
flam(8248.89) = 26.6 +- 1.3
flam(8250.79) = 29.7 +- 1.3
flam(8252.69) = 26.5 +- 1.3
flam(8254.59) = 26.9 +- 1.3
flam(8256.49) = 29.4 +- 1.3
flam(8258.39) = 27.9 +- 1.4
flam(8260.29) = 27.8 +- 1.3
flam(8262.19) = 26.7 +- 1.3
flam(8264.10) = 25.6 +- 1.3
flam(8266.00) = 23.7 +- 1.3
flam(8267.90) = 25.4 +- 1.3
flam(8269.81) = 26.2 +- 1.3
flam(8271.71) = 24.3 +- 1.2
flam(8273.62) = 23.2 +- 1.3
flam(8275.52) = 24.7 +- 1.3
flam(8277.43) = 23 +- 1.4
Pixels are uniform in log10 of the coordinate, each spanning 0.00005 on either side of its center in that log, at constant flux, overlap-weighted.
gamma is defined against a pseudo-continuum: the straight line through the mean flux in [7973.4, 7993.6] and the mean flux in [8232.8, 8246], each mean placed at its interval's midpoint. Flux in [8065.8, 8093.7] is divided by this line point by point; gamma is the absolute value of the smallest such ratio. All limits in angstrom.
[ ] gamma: 0.887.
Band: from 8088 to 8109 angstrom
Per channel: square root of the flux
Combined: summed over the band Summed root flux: 56.5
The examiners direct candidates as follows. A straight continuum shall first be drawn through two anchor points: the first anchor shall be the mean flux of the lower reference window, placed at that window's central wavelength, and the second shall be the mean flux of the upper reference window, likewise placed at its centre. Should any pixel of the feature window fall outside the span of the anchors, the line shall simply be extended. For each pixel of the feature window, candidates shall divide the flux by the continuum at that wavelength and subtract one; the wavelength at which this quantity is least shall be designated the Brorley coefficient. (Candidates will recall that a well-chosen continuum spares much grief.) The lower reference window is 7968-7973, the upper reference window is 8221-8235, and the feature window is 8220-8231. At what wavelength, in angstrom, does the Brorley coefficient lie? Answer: 8226.13 angstrom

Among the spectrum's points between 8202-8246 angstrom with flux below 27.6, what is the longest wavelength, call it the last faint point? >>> 8245.09 angstrom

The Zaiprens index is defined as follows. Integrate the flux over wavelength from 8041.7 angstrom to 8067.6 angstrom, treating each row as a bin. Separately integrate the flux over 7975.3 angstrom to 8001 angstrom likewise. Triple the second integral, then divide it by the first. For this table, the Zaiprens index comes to 3.01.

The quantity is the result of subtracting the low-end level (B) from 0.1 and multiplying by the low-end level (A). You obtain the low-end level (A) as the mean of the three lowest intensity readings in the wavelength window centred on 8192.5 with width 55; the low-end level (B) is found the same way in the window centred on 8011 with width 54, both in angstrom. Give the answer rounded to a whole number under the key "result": -557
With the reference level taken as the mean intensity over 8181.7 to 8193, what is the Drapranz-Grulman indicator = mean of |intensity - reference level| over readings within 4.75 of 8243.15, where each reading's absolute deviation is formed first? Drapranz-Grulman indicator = 1.8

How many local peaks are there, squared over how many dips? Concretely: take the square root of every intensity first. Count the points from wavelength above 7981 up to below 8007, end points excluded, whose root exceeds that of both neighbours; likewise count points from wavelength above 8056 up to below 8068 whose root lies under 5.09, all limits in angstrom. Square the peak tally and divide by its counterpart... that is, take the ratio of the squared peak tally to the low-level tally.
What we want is 16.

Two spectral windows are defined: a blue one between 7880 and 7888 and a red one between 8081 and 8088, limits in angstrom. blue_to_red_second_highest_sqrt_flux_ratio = 1.00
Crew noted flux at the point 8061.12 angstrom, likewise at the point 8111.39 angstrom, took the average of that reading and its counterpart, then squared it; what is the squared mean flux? 770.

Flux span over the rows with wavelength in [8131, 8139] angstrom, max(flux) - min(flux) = 3.7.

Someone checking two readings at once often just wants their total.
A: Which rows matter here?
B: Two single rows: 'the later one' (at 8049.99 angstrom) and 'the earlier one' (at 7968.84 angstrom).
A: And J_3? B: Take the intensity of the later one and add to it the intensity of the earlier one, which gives 52.9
